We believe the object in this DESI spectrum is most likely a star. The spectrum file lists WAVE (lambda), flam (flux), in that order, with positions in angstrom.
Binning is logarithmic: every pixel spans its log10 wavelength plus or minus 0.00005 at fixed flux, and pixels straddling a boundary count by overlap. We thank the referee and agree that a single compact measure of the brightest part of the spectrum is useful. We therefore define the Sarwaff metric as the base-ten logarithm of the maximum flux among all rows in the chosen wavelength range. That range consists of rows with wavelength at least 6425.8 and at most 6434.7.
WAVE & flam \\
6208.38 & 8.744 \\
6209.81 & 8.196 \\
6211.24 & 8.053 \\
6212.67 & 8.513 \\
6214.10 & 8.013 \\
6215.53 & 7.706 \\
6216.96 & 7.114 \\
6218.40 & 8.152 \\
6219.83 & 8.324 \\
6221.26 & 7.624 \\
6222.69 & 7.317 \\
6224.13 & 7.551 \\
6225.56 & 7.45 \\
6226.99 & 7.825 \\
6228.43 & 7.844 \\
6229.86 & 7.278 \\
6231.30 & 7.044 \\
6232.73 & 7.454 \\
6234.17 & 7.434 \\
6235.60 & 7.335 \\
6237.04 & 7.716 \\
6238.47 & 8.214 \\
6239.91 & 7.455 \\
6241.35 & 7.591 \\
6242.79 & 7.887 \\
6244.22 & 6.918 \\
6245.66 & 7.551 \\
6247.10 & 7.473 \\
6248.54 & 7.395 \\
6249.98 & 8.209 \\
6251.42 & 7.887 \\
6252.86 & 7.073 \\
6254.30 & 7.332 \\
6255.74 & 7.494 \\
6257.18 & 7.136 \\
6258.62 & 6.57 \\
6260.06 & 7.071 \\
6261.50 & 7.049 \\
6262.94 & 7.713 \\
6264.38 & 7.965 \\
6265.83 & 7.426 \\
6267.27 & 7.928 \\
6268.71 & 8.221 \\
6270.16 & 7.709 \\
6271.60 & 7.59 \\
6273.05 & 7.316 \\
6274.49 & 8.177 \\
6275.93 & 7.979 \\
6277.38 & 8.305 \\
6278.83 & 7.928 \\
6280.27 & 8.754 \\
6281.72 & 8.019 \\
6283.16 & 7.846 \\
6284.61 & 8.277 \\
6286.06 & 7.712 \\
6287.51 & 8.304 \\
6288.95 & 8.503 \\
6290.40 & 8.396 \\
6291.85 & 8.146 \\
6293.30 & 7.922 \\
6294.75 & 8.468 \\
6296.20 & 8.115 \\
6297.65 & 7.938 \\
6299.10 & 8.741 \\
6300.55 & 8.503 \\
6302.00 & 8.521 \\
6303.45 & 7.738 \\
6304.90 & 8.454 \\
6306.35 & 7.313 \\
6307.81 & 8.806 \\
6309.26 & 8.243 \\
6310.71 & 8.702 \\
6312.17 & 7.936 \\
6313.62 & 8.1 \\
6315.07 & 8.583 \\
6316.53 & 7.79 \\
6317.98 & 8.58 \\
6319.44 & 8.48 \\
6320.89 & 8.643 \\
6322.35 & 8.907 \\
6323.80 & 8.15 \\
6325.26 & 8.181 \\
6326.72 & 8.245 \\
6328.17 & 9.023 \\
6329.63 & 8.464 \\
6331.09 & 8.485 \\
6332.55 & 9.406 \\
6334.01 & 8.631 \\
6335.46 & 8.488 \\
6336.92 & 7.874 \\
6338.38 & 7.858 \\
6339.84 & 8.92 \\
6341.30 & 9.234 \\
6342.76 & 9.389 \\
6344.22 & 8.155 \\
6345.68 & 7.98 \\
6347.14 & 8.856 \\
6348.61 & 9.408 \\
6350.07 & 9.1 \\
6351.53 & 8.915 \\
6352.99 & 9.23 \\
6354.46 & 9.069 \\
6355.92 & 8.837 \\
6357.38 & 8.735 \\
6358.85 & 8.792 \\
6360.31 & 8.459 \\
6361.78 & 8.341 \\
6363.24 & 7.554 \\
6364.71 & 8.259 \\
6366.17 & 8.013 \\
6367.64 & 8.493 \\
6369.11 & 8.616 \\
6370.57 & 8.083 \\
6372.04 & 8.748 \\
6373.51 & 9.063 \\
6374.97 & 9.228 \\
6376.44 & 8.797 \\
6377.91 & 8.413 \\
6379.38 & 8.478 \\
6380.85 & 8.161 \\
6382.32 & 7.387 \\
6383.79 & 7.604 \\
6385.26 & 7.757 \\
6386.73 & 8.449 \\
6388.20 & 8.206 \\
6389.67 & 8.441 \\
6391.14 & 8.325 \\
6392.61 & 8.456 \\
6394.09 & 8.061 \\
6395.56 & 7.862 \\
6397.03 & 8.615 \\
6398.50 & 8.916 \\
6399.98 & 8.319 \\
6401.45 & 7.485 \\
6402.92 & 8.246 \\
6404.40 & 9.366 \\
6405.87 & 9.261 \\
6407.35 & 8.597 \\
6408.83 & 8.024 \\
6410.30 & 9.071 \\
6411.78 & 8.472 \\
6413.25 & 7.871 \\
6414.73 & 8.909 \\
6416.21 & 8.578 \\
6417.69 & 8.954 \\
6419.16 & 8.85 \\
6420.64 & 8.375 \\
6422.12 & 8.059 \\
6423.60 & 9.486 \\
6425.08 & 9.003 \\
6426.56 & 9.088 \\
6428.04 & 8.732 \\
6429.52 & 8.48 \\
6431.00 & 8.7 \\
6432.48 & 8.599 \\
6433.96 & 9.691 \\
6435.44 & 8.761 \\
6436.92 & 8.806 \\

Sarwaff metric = 0.99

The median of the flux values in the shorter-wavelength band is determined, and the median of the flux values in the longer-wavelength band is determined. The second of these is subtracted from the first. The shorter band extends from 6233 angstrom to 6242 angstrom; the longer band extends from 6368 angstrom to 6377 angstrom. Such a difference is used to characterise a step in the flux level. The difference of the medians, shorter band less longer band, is -1.2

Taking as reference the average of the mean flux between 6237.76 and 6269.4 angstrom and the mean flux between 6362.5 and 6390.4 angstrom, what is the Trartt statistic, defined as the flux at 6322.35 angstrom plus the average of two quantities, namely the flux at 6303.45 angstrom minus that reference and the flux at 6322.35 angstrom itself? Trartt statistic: 13.3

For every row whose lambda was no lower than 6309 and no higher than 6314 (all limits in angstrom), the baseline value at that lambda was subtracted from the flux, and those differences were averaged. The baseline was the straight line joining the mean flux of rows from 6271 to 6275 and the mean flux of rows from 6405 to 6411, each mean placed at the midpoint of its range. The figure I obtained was 0.3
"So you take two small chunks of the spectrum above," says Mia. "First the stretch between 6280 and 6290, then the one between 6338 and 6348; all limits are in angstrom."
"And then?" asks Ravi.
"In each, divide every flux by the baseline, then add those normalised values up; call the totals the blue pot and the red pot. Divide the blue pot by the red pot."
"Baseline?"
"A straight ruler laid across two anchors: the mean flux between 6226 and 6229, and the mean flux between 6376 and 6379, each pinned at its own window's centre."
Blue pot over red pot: 0.99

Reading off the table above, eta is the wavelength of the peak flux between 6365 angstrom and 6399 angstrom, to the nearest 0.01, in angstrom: 6374.97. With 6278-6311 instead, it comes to 6307.81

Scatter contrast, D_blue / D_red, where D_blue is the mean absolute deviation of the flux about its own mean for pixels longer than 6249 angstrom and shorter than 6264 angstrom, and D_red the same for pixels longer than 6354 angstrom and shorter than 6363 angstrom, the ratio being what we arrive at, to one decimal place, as 1.9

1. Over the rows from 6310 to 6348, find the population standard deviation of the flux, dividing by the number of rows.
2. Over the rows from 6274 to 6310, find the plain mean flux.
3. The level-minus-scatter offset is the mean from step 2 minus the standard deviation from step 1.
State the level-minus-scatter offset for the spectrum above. 7.7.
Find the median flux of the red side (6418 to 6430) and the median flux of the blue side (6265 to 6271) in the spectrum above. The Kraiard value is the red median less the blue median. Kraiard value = 1.0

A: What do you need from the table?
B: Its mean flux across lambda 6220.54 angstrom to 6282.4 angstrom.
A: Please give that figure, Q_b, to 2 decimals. 7.61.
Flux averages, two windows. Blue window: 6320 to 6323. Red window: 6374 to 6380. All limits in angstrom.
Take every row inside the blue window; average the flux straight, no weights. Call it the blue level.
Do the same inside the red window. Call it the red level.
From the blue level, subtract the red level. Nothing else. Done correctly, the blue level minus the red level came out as 0.0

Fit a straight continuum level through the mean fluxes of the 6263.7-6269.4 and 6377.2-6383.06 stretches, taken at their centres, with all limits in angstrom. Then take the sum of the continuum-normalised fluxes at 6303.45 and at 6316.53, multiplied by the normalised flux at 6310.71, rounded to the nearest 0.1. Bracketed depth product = 2.1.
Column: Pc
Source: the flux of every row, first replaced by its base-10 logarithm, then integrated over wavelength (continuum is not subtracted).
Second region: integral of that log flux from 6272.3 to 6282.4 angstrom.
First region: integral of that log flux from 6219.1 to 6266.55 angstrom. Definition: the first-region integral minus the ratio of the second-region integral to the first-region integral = 41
